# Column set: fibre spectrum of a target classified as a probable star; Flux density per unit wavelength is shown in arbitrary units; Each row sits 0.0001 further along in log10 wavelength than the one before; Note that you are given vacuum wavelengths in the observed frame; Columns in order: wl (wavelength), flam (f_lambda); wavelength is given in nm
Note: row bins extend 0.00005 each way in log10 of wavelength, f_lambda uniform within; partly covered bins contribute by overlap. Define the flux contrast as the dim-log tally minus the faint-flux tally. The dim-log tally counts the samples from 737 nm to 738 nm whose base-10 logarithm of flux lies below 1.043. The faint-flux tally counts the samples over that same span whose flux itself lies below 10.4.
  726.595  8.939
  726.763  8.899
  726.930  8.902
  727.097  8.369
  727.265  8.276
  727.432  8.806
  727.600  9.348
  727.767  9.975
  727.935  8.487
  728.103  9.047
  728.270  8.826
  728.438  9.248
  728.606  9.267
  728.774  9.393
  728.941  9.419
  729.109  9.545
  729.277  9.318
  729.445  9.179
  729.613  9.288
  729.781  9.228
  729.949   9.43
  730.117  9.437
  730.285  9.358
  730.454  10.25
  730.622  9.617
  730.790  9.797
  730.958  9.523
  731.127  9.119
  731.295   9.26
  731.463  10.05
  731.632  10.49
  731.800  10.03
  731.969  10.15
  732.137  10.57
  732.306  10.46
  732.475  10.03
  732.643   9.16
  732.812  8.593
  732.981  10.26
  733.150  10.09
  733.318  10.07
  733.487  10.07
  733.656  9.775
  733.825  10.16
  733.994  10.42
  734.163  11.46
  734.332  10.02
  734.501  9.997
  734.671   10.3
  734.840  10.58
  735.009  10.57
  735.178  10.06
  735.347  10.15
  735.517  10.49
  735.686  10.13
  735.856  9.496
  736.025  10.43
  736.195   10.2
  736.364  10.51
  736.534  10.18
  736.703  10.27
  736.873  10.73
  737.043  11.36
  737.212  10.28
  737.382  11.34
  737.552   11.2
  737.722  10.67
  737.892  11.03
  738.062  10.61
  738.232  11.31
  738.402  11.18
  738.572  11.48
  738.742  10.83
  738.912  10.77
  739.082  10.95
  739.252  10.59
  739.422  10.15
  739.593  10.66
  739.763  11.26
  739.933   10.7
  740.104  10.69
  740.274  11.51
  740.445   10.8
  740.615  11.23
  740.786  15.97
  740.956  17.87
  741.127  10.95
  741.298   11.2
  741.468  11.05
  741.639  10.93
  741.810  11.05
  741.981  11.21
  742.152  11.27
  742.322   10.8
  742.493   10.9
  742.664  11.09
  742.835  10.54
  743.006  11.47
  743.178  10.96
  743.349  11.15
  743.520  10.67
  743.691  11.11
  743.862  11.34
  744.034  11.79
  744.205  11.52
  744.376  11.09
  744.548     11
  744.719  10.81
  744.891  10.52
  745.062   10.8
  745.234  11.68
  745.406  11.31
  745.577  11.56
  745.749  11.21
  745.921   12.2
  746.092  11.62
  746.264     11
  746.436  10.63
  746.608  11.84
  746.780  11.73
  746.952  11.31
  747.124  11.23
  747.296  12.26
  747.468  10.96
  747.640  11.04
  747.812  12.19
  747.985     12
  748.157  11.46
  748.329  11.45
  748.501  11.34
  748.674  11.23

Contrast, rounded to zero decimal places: 2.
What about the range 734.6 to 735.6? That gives 3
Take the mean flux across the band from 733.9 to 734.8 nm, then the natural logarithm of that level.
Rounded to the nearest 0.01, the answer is 2.35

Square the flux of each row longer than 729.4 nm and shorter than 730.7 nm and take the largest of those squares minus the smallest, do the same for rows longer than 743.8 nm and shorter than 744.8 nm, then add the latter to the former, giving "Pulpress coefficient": 43.0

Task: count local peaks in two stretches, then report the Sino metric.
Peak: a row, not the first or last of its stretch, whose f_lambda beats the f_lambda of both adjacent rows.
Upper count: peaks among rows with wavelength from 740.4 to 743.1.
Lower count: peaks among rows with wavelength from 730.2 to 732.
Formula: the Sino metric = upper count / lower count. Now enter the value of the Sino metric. 1.3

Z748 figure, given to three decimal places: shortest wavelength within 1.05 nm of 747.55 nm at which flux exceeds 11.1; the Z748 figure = 746.608 nm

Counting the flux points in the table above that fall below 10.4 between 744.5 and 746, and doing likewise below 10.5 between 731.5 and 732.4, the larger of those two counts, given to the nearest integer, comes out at 4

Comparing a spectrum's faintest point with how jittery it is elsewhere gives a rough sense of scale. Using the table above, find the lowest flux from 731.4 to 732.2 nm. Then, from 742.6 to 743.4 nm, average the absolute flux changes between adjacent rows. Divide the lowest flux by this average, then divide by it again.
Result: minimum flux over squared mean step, 34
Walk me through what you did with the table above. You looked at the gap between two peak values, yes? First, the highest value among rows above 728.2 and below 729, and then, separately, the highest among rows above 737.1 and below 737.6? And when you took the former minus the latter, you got -1.9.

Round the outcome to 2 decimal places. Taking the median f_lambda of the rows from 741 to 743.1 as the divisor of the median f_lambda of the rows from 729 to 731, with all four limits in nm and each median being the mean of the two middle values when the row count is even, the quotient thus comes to 0.85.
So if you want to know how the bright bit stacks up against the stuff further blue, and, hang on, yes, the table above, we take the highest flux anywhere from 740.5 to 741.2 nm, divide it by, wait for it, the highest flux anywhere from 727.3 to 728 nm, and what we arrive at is 1.79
